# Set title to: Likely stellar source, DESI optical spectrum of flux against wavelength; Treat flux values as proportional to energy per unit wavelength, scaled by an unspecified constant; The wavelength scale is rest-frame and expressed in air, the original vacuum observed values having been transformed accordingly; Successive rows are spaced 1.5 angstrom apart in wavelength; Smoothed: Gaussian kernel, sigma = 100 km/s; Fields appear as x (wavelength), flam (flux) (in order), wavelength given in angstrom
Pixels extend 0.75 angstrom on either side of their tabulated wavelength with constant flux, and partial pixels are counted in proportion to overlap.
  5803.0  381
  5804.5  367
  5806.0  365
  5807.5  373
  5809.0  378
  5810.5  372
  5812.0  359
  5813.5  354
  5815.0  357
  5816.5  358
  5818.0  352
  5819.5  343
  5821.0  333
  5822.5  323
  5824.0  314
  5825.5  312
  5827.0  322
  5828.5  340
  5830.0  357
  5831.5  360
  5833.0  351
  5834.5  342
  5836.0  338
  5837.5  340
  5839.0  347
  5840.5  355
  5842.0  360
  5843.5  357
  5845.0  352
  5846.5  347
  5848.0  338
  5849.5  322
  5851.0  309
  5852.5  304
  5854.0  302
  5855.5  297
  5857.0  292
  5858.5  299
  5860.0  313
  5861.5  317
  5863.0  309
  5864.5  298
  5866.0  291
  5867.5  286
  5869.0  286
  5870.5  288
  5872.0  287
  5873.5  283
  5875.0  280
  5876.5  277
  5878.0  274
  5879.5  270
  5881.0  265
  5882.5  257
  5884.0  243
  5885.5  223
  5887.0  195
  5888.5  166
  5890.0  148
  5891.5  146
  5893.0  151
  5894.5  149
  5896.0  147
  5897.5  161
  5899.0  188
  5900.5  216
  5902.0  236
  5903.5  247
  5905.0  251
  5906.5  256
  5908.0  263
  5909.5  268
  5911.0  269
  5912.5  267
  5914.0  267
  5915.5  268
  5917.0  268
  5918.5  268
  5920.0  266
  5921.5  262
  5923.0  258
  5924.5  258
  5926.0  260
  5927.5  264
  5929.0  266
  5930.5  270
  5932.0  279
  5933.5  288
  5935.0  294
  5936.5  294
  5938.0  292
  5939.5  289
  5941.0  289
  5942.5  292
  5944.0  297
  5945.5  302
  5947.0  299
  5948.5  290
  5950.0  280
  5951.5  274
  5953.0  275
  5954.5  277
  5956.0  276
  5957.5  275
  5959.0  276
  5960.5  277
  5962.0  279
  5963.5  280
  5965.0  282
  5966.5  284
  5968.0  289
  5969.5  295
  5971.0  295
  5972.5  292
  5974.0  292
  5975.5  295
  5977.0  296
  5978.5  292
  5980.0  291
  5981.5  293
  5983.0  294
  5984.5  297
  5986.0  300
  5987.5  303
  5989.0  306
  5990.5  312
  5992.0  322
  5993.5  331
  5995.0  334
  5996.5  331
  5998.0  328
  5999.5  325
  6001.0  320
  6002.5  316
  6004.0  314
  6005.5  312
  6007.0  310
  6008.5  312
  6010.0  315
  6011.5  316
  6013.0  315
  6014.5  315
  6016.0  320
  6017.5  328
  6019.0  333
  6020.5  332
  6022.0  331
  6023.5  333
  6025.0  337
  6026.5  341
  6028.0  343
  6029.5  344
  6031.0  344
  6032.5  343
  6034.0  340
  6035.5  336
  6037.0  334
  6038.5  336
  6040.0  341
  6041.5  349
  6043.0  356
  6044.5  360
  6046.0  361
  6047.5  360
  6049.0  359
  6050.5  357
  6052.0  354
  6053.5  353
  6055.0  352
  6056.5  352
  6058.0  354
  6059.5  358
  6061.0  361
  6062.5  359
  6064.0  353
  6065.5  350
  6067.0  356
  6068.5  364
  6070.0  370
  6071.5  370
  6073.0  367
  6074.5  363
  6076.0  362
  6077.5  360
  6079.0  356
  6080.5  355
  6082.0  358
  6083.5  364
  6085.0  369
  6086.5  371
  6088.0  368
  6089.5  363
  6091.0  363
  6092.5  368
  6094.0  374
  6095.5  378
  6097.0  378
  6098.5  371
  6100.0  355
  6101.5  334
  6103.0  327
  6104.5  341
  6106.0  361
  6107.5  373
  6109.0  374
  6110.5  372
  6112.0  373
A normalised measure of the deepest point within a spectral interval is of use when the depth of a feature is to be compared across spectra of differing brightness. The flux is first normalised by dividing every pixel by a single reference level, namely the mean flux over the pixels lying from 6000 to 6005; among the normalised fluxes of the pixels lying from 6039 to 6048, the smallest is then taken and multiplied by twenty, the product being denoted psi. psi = 21.5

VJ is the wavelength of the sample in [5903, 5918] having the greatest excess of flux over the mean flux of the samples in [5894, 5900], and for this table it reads 5911.0 angstrom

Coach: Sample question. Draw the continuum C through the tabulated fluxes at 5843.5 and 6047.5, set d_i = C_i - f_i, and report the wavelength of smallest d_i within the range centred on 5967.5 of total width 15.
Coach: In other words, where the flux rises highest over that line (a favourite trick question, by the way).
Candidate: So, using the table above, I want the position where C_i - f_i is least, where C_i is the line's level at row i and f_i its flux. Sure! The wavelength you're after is 5969.5 angstrom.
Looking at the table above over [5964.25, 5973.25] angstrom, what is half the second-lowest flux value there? 142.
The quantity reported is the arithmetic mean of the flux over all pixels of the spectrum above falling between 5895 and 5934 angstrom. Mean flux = 250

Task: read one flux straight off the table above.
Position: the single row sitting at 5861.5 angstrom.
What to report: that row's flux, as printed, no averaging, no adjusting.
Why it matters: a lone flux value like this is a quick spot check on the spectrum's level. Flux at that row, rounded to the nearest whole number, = 317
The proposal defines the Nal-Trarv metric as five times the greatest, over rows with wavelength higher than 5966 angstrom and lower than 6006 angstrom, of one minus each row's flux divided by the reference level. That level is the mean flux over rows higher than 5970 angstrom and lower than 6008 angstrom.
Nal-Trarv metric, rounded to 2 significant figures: 0.39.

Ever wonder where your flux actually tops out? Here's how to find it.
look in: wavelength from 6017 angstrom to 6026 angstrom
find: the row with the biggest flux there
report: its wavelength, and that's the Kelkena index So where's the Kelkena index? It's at 6025.0 angstrom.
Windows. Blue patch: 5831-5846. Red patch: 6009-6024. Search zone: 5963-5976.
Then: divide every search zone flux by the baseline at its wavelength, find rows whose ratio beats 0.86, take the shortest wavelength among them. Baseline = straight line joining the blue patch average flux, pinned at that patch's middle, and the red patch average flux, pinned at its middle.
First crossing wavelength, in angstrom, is 5968.0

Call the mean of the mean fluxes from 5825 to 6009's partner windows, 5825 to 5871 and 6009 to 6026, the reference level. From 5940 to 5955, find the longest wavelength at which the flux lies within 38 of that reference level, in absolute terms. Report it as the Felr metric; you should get 5948.5 angstrom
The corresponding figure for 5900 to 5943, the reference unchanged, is 5942.5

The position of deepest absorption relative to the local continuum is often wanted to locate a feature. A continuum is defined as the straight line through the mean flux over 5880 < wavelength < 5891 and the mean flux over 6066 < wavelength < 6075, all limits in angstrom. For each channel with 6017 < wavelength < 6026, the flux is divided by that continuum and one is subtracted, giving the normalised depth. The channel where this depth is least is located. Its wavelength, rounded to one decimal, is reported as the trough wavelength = 6022.0 angstrom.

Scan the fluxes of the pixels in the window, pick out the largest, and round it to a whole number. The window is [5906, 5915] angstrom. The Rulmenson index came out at 269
